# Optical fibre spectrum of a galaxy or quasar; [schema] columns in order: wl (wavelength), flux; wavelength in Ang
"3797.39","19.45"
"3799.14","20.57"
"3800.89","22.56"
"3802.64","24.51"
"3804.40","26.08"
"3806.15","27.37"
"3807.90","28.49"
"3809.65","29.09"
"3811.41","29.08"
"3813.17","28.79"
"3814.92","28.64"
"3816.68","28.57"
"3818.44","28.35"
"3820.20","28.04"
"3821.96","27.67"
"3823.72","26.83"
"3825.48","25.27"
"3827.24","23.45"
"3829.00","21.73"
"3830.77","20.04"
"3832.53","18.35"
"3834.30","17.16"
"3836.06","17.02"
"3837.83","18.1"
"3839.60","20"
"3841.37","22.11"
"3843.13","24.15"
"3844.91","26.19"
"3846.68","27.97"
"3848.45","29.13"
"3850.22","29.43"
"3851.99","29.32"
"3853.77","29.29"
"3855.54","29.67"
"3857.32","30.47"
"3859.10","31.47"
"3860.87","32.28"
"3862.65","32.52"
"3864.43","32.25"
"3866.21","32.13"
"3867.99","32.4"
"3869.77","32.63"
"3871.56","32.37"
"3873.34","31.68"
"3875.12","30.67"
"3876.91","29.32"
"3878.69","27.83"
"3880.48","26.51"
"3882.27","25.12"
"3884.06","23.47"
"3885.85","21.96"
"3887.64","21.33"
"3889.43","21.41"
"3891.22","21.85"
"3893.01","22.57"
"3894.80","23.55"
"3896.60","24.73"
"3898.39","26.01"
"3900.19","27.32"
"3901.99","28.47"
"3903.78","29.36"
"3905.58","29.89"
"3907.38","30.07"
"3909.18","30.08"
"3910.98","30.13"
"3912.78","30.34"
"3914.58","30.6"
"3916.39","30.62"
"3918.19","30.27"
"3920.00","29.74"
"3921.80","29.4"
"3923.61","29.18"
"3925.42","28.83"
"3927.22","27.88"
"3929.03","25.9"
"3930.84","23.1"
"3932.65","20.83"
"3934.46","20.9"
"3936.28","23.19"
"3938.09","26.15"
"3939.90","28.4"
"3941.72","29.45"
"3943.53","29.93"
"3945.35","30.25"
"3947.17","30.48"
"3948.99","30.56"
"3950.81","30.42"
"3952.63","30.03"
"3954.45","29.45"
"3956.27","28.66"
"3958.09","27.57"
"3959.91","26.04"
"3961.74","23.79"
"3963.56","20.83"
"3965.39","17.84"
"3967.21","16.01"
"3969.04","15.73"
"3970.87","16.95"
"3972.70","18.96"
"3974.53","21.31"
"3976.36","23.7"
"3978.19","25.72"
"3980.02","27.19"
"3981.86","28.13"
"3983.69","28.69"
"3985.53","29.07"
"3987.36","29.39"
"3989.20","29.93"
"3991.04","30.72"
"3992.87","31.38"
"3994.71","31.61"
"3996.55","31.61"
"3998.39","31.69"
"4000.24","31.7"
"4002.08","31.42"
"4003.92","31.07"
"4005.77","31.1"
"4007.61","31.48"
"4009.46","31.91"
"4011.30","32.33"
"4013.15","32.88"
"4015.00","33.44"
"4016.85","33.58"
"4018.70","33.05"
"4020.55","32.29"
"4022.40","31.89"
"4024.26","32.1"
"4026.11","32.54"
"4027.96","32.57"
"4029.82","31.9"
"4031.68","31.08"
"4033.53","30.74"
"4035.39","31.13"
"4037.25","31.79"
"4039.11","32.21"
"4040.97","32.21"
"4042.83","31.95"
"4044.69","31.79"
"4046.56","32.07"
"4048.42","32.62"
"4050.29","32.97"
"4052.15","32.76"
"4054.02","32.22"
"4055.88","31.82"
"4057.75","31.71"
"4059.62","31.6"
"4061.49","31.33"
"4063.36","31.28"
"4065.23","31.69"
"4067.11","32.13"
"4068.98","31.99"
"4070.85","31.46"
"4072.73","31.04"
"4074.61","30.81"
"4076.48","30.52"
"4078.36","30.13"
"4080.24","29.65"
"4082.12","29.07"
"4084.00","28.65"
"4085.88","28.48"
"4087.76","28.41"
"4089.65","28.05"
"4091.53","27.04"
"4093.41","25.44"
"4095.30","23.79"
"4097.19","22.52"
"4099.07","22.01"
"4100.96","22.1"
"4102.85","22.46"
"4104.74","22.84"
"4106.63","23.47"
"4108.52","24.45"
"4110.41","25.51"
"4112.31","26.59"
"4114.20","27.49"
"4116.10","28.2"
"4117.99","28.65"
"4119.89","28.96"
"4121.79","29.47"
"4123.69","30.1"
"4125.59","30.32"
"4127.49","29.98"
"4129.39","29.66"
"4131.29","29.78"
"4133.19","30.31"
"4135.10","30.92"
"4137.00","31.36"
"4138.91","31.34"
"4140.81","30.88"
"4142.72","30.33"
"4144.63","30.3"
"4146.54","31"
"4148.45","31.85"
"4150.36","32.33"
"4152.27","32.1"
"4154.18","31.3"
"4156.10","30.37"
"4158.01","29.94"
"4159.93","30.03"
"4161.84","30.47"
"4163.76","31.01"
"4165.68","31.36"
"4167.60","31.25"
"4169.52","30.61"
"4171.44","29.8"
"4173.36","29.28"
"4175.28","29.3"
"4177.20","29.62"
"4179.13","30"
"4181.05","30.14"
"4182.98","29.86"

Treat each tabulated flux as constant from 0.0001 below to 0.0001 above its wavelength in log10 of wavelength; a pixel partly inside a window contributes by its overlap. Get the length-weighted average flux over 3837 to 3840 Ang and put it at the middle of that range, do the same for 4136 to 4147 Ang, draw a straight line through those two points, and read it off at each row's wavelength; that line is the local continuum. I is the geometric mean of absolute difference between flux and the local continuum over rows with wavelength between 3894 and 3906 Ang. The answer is 5.3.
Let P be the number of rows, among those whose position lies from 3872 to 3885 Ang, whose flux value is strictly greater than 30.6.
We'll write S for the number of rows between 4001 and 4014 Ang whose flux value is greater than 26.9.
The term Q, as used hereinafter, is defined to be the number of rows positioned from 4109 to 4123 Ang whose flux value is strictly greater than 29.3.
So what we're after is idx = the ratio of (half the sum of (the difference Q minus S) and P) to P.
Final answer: -1.0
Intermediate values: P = 2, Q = 1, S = 7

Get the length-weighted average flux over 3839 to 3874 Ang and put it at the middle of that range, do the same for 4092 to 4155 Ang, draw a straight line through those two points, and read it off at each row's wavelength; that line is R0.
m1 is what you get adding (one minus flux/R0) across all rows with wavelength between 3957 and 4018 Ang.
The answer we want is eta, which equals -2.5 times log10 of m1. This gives -0.5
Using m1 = 1.6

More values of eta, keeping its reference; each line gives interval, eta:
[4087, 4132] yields -0.4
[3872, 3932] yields -0.9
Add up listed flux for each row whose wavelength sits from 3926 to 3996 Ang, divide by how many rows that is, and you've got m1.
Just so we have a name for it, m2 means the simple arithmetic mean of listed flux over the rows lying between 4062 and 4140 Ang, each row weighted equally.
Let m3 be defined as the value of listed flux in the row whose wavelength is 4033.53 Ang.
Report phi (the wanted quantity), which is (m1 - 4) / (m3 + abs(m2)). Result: 0.37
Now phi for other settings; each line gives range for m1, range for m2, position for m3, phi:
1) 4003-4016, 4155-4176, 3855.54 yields 0.47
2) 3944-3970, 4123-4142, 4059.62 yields 0.35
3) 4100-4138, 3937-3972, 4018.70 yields 0.40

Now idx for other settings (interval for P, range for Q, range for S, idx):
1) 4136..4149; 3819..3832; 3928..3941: 0.4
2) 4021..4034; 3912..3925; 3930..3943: 0.8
